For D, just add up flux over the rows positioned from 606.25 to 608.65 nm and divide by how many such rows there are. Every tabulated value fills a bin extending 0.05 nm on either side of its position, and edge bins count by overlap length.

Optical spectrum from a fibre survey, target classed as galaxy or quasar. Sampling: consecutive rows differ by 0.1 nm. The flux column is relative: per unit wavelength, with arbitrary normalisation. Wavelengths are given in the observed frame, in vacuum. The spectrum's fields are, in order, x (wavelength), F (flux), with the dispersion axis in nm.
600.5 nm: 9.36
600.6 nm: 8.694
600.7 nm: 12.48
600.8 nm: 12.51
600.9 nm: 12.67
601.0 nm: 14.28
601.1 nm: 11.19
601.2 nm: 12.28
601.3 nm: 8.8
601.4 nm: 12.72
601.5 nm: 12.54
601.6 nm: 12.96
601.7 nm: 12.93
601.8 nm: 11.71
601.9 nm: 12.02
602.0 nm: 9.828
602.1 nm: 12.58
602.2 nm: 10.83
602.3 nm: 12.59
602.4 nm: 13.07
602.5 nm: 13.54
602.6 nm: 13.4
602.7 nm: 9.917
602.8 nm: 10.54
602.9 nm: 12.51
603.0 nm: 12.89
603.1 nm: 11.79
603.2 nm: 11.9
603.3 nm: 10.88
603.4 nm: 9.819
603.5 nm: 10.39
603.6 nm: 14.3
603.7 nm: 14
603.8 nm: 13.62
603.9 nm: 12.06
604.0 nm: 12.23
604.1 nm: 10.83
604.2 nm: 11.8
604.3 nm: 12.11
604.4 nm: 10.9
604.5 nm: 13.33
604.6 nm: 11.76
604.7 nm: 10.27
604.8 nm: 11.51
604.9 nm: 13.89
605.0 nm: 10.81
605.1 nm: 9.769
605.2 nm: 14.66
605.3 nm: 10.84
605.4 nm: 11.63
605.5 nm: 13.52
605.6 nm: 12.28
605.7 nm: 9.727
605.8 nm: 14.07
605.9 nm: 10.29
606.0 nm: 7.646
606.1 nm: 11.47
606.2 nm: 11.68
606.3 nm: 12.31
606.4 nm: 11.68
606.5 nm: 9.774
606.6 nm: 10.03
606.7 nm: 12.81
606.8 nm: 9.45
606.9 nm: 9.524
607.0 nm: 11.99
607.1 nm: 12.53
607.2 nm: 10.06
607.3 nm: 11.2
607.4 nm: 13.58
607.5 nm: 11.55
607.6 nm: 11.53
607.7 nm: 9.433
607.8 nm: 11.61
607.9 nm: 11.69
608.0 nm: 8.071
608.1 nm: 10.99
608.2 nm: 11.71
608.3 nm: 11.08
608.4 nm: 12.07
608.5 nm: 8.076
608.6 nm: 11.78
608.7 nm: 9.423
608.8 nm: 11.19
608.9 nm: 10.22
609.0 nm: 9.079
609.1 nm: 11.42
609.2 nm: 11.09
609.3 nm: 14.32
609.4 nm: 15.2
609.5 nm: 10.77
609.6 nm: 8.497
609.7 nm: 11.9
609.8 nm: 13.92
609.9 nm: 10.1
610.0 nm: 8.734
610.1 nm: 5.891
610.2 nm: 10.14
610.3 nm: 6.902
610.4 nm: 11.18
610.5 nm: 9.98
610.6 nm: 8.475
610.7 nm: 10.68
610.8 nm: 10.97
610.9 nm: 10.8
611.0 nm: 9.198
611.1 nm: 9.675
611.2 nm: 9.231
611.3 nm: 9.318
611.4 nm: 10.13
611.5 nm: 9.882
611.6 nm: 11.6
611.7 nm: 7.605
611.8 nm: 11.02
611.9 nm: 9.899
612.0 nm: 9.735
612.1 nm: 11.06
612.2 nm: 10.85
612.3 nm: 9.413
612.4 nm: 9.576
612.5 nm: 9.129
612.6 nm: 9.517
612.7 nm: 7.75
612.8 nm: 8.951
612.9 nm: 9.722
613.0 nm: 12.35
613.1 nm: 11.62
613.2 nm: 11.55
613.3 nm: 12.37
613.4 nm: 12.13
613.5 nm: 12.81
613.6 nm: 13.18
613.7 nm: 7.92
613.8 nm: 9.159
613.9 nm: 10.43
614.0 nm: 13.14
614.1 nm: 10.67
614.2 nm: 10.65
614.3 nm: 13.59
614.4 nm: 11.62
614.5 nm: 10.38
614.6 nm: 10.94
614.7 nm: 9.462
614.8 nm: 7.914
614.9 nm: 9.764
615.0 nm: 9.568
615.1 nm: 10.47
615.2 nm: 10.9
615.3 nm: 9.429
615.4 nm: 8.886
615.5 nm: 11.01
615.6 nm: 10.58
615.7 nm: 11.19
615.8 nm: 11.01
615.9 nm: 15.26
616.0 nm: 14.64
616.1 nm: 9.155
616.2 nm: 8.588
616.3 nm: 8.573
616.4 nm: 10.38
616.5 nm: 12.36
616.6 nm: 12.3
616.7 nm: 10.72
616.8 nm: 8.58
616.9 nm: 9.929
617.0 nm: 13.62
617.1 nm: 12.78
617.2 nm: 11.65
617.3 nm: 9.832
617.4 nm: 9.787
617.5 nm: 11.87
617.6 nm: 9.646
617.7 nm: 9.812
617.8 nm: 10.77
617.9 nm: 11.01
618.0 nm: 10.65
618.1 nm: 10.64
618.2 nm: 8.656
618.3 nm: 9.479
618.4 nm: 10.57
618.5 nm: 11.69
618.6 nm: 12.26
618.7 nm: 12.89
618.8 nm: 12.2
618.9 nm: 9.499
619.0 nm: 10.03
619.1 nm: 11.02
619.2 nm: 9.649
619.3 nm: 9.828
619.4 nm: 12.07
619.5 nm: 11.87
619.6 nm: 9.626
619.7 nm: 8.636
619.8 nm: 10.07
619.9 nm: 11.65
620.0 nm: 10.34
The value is 11.0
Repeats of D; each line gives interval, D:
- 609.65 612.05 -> 9.9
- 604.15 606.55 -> 11.6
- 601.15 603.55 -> 11.8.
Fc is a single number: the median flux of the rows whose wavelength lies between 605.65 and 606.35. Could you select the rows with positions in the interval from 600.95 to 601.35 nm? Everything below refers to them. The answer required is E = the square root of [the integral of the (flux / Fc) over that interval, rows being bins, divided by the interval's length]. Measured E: 1.01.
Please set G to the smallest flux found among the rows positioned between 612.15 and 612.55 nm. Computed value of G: 9.129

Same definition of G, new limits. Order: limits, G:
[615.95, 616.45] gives 8.573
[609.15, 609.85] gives 8.497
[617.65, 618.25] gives 8.656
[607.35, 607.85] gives 9.433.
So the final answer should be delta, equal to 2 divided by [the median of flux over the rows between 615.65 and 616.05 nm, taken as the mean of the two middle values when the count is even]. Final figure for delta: 0.155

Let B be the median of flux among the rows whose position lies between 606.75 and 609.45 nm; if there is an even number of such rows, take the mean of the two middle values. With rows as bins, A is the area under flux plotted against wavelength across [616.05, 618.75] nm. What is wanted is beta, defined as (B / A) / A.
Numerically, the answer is 0.0135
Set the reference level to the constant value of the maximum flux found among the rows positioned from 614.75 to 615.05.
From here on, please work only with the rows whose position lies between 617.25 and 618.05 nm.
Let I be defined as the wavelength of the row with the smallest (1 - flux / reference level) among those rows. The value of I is 617.5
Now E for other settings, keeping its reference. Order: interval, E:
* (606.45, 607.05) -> 0.96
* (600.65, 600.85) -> 1.04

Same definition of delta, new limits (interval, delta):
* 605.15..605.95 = 0.167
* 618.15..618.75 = 0.180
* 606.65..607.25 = 0.181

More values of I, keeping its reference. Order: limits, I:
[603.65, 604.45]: 603.7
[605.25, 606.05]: 605.8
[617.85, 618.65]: 618.6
